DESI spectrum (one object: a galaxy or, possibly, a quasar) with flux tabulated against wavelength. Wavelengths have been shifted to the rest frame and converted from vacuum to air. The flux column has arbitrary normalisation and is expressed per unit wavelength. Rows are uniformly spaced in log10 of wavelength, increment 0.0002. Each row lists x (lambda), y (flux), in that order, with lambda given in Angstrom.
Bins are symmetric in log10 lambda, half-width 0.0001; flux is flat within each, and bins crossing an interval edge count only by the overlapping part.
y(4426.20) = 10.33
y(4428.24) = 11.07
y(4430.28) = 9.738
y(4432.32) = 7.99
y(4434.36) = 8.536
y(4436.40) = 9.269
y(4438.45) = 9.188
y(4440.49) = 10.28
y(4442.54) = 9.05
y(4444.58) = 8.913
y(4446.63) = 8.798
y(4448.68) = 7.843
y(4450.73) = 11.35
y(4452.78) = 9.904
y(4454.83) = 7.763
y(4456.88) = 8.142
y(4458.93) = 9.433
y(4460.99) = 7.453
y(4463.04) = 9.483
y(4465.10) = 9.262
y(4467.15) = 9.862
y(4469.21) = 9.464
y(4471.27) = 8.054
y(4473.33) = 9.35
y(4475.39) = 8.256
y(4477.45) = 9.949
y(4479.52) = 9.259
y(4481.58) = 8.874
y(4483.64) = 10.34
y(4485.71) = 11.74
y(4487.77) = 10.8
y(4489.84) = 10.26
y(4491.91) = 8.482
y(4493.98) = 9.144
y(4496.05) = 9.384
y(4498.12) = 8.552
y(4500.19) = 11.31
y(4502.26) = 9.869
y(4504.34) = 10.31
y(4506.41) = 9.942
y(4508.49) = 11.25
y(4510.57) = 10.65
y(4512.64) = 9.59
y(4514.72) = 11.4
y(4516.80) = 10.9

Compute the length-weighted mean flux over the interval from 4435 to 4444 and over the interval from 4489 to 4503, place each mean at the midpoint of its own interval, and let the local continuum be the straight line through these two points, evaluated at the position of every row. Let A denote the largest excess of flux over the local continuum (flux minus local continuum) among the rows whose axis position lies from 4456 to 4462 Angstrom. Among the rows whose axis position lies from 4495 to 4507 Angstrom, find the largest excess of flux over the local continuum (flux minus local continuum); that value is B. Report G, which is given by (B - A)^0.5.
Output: 1.3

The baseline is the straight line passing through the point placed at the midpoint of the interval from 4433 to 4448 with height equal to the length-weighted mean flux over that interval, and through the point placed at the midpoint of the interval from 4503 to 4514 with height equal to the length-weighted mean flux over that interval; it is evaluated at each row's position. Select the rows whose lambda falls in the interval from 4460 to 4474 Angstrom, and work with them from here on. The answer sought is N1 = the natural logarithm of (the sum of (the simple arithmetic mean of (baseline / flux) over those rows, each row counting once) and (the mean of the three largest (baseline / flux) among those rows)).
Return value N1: 0.81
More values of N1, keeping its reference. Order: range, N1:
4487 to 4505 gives 0.79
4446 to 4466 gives 0.83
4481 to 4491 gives 0.68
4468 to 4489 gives 0.79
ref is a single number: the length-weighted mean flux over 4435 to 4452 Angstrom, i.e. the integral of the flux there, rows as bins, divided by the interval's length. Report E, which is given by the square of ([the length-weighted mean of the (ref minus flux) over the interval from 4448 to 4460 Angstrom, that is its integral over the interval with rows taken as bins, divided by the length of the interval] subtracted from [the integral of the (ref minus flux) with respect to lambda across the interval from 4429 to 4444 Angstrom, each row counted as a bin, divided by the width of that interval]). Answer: 0.0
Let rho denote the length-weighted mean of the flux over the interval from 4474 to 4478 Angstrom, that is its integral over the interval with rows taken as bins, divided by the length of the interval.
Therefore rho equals 9.0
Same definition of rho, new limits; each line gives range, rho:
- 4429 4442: 9.2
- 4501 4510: 10.4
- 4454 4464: 8.5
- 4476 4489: 10.1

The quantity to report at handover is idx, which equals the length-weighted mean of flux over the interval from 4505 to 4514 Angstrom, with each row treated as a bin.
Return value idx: 10.4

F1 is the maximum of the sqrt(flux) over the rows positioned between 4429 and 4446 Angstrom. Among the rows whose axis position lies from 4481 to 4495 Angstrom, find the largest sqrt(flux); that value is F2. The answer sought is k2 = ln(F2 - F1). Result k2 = -1.51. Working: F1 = 3.21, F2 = 3.43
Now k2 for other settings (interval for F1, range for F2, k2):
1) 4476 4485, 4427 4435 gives -2.19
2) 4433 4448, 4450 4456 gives -1.82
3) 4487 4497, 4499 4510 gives -2.57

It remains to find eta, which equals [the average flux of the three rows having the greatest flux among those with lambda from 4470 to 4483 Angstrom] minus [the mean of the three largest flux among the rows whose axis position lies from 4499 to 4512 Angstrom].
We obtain -1.6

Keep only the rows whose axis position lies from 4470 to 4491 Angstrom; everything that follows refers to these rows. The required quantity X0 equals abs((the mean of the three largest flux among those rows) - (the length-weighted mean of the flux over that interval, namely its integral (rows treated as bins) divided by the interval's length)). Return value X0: 1.3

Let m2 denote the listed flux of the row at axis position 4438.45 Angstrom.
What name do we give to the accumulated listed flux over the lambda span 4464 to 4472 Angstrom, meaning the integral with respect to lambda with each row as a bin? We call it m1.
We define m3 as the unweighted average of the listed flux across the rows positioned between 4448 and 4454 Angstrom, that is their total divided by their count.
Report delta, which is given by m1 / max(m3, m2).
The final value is 7.6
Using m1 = 74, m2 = 9.188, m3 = 9.7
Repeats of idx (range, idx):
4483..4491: 10.8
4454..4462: 8.2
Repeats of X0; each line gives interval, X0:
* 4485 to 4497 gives 1.0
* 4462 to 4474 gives 0.4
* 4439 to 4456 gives 1.3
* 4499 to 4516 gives 0.8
